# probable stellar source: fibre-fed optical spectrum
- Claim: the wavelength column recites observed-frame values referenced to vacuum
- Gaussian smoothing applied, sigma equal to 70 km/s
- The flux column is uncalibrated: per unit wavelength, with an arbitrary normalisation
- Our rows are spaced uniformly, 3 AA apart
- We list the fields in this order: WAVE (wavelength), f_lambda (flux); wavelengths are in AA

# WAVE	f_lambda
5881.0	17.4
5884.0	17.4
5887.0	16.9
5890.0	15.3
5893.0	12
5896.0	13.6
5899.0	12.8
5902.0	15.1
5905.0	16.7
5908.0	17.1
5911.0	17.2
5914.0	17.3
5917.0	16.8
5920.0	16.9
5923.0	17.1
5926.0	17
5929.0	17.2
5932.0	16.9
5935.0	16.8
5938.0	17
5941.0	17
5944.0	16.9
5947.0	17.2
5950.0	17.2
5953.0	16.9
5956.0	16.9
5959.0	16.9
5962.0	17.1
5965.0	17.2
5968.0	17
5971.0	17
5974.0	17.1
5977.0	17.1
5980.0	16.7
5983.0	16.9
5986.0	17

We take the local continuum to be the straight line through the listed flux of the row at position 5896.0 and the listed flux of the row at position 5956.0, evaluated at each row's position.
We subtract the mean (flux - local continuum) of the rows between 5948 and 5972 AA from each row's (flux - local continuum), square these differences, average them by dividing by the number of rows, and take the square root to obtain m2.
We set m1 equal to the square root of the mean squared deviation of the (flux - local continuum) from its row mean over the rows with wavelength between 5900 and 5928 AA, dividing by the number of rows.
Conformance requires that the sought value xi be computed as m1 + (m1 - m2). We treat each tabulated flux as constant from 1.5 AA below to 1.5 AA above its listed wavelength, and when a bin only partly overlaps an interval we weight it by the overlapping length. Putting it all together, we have 0.67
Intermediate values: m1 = 0.531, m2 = 0.39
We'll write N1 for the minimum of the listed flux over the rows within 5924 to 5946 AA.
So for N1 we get 16.8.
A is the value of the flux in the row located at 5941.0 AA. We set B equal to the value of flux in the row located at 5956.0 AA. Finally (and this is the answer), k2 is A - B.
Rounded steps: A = 17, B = 16.9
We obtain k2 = 0.1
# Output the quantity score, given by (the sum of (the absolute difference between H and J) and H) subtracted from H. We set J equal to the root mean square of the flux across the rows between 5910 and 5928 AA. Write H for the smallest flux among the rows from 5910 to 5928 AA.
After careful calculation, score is -0.25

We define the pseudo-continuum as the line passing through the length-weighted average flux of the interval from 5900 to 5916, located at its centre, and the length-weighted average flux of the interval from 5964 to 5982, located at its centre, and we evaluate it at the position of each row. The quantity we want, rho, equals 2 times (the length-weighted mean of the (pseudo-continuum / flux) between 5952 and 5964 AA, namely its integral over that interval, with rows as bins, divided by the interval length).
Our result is 1.993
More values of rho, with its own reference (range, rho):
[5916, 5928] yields 1.964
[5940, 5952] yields 1.971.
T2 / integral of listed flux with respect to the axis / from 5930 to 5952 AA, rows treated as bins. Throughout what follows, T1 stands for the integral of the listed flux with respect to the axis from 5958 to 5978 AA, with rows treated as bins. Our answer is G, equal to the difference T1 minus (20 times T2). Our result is -7140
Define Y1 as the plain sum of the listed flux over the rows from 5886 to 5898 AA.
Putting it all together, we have 58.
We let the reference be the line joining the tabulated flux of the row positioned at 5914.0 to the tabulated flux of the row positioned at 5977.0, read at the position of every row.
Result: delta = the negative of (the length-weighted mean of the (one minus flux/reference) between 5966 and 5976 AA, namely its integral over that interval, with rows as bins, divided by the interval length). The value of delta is -0.004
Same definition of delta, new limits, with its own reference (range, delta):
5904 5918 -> -0.016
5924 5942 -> -0.015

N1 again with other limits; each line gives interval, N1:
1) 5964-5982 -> 16.7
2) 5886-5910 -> 12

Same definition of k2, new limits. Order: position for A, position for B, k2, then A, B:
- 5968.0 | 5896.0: 3.4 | 17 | 13.6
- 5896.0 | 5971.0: -3.4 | 13.6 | 17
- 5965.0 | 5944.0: 0.3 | 17.2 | 16.9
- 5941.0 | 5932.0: 0.1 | 17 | 16.9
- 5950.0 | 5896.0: 3.6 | 17.2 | 13.6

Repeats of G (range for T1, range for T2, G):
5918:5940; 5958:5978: -6450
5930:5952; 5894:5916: -6502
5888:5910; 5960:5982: -7165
